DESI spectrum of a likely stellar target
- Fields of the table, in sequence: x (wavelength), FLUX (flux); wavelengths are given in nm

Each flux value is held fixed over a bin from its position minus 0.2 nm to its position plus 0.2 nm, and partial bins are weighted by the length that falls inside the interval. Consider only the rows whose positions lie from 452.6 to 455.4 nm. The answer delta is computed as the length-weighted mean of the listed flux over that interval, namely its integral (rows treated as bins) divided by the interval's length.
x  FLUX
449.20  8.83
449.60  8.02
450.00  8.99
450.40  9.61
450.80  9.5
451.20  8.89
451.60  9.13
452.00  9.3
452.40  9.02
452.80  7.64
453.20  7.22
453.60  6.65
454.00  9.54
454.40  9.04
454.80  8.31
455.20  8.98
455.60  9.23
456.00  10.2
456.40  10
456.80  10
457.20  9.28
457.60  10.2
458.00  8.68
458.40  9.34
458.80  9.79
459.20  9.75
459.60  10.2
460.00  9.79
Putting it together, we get 8.2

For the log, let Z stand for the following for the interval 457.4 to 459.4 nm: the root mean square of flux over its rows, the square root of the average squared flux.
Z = 9.57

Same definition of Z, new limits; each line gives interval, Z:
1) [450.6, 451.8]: 9.18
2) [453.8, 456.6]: 9.35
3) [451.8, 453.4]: 8.34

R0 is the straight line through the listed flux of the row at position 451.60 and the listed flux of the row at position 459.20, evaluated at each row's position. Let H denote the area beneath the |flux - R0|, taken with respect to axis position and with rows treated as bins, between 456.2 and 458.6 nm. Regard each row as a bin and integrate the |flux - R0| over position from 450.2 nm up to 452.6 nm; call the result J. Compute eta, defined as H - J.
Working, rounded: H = 1.3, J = 0.6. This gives 0.6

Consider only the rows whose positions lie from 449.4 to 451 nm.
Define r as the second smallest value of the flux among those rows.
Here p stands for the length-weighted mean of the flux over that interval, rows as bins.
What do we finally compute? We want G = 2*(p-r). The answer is 0.1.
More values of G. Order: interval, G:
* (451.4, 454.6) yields 2.4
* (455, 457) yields 0.9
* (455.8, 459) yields 0.8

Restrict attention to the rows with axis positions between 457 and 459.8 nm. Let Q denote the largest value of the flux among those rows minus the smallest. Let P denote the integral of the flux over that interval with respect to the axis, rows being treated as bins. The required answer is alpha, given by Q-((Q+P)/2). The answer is -12.7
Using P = 26.9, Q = 1.52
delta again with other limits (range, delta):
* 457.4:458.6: 9.4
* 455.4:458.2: 9.7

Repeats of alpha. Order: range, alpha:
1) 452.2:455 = -10.0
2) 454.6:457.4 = -12.3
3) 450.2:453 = -11.6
